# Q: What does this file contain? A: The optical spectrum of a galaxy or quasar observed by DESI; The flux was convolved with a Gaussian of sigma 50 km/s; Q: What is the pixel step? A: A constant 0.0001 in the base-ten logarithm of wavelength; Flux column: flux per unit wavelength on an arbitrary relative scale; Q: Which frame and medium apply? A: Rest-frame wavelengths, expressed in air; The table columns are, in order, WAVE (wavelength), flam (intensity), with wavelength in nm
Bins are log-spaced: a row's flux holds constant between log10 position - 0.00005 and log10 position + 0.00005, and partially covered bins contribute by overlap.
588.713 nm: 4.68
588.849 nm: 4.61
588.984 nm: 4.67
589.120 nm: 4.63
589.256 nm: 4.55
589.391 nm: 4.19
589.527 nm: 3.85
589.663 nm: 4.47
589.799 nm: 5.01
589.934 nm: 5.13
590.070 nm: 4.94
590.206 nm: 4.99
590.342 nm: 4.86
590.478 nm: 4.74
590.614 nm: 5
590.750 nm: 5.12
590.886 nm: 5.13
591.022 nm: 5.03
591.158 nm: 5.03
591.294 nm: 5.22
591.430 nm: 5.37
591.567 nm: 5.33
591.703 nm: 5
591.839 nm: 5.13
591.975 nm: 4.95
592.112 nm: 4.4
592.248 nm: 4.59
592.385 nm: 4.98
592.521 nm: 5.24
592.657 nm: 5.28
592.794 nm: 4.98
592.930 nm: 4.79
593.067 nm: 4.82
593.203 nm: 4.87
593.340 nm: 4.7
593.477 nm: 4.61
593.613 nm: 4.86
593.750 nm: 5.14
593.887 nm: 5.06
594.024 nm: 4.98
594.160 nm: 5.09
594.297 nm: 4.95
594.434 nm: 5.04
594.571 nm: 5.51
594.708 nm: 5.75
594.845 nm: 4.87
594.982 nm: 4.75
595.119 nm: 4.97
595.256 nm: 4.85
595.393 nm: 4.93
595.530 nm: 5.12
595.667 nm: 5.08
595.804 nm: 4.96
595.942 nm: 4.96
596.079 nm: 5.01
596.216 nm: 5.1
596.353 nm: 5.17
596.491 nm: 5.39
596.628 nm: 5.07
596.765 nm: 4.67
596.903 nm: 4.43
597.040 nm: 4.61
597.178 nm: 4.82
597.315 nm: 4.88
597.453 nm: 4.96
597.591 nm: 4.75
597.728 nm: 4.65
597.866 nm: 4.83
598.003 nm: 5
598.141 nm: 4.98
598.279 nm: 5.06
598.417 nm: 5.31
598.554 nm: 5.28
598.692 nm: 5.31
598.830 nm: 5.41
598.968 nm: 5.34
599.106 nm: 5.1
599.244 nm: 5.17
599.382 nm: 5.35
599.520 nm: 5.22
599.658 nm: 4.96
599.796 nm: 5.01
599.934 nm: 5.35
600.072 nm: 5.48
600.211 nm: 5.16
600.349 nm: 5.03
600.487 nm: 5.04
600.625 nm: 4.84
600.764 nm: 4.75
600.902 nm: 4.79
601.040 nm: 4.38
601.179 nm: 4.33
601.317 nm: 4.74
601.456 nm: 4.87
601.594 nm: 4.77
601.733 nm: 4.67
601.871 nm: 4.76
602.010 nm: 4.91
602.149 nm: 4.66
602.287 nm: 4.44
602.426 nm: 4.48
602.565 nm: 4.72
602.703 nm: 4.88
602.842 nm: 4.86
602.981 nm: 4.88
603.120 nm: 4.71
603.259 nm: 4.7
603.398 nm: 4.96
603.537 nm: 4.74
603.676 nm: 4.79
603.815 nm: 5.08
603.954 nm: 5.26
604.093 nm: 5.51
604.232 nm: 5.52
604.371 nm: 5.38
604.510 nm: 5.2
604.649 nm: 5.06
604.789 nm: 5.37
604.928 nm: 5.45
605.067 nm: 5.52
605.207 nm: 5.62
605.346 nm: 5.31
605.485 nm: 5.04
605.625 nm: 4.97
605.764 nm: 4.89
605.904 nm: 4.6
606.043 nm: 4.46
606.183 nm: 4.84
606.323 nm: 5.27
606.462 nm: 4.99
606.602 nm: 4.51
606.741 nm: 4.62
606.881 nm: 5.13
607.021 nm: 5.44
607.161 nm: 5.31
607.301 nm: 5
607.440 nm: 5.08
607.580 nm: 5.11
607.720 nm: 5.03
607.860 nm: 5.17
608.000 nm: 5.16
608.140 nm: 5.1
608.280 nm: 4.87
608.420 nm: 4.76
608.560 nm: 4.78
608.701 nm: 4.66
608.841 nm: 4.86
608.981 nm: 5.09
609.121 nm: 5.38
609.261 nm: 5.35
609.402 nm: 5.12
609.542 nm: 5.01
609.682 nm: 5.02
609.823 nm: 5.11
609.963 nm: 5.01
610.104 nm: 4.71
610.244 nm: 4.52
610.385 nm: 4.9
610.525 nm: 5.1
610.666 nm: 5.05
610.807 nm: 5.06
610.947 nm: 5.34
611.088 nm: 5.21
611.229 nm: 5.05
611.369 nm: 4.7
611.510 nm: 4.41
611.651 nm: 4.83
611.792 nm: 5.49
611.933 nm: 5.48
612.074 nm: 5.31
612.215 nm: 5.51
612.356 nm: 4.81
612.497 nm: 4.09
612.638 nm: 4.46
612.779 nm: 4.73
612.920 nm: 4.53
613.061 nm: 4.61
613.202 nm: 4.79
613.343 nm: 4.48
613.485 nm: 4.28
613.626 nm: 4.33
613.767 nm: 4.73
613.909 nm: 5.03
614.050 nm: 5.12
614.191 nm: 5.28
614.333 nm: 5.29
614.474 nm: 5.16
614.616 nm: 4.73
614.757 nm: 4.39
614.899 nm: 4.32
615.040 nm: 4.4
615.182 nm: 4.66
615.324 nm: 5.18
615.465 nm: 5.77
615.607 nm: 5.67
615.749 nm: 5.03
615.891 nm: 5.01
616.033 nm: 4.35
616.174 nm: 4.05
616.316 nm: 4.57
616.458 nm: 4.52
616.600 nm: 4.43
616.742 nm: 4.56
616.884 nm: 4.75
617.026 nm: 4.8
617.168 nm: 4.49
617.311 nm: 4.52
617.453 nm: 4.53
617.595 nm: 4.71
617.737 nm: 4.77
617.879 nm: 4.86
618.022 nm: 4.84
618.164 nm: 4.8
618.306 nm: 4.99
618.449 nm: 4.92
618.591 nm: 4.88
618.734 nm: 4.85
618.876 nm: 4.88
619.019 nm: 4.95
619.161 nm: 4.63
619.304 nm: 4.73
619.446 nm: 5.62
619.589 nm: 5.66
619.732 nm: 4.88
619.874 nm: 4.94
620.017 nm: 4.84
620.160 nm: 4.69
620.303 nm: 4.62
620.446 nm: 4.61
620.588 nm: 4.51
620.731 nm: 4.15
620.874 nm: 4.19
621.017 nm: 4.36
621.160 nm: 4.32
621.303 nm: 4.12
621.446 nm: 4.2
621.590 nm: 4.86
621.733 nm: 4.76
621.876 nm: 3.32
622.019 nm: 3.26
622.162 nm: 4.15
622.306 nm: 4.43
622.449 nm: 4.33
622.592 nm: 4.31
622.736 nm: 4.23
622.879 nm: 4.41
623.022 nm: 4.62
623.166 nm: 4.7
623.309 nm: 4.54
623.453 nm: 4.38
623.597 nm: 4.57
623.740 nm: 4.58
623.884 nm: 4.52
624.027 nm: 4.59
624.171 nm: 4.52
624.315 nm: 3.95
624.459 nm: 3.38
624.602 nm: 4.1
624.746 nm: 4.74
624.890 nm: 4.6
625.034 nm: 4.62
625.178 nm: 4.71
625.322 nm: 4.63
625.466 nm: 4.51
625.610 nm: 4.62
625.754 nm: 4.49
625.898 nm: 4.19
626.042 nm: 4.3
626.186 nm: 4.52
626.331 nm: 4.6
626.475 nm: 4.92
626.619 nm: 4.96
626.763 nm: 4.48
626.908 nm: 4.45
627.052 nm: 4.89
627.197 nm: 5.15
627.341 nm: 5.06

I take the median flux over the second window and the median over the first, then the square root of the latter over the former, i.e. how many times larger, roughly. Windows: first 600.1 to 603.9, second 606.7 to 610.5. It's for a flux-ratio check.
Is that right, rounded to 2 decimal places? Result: 0.97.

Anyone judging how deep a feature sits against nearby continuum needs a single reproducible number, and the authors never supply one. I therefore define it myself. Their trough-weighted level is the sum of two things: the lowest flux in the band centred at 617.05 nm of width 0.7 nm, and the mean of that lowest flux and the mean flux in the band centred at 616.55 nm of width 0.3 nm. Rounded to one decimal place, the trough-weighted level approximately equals 9.0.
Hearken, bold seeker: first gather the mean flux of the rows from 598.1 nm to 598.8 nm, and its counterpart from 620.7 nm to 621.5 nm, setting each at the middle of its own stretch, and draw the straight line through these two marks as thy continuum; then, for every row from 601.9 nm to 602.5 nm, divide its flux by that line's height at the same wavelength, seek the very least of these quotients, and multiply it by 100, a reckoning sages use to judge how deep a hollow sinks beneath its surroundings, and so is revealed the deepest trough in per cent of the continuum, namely 88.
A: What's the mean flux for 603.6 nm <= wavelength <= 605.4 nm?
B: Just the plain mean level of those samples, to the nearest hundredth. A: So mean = 5.31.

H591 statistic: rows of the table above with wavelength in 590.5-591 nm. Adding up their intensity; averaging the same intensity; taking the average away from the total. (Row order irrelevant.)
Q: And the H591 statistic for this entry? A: 10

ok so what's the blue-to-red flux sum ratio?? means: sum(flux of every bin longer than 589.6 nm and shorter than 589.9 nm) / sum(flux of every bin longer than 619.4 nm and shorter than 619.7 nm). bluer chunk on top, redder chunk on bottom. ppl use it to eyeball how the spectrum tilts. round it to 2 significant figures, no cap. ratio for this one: 0.84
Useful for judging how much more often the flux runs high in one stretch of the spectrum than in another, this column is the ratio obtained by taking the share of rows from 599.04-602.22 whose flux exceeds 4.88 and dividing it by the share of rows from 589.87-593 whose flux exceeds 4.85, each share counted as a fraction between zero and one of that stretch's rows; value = 0.6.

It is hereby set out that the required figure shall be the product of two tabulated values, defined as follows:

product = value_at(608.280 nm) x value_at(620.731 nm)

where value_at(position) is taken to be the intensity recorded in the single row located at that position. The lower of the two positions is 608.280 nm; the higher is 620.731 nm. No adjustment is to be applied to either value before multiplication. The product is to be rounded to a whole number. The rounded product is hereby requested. 20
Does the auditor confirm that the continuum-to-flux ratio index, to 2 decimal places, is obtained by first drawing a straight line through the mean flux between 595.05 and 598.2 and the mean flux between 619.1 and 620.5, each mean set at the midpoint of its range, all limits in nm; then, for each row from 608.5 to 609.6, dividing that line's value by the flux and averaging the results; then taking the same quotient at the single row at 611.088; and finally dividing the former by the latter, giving 1.04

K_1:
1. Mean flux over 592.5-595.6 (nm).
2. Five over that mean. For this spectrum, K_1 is 1.00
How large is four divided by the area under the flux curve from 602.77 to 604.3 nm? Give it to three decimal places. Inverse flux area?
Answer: 0.523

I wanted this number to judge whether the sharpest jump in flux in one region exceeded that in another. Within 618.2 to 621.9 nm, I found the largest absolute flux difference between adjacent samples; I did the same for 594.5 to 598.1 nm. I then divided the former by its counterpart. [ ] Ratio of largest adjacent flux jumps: 1.6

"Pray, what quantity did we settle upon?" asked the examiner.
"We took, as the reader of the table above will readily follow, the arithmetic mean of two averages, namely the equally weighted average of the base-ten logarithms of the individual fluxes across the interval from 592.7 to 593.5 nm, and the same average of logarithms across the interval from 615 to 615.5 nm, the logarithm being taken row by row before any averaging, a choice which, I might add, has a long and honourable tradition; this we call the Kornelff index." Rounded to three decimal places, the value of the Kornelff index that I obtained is 0.689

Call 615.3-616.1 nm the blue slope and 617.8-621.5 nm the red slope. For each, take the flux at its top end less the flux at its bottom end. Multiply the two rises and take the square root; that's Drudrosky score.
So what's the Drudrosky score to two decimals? 0.74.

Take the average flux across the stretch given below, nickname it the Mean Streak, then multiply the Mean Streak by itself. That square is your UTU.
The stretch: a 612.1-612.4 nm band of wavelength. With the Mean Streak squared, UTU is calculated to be 27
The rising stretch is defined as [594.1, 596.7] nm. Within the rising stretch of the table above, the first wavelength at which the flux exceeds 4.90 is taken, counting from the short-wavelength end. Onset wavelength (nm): 594.160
